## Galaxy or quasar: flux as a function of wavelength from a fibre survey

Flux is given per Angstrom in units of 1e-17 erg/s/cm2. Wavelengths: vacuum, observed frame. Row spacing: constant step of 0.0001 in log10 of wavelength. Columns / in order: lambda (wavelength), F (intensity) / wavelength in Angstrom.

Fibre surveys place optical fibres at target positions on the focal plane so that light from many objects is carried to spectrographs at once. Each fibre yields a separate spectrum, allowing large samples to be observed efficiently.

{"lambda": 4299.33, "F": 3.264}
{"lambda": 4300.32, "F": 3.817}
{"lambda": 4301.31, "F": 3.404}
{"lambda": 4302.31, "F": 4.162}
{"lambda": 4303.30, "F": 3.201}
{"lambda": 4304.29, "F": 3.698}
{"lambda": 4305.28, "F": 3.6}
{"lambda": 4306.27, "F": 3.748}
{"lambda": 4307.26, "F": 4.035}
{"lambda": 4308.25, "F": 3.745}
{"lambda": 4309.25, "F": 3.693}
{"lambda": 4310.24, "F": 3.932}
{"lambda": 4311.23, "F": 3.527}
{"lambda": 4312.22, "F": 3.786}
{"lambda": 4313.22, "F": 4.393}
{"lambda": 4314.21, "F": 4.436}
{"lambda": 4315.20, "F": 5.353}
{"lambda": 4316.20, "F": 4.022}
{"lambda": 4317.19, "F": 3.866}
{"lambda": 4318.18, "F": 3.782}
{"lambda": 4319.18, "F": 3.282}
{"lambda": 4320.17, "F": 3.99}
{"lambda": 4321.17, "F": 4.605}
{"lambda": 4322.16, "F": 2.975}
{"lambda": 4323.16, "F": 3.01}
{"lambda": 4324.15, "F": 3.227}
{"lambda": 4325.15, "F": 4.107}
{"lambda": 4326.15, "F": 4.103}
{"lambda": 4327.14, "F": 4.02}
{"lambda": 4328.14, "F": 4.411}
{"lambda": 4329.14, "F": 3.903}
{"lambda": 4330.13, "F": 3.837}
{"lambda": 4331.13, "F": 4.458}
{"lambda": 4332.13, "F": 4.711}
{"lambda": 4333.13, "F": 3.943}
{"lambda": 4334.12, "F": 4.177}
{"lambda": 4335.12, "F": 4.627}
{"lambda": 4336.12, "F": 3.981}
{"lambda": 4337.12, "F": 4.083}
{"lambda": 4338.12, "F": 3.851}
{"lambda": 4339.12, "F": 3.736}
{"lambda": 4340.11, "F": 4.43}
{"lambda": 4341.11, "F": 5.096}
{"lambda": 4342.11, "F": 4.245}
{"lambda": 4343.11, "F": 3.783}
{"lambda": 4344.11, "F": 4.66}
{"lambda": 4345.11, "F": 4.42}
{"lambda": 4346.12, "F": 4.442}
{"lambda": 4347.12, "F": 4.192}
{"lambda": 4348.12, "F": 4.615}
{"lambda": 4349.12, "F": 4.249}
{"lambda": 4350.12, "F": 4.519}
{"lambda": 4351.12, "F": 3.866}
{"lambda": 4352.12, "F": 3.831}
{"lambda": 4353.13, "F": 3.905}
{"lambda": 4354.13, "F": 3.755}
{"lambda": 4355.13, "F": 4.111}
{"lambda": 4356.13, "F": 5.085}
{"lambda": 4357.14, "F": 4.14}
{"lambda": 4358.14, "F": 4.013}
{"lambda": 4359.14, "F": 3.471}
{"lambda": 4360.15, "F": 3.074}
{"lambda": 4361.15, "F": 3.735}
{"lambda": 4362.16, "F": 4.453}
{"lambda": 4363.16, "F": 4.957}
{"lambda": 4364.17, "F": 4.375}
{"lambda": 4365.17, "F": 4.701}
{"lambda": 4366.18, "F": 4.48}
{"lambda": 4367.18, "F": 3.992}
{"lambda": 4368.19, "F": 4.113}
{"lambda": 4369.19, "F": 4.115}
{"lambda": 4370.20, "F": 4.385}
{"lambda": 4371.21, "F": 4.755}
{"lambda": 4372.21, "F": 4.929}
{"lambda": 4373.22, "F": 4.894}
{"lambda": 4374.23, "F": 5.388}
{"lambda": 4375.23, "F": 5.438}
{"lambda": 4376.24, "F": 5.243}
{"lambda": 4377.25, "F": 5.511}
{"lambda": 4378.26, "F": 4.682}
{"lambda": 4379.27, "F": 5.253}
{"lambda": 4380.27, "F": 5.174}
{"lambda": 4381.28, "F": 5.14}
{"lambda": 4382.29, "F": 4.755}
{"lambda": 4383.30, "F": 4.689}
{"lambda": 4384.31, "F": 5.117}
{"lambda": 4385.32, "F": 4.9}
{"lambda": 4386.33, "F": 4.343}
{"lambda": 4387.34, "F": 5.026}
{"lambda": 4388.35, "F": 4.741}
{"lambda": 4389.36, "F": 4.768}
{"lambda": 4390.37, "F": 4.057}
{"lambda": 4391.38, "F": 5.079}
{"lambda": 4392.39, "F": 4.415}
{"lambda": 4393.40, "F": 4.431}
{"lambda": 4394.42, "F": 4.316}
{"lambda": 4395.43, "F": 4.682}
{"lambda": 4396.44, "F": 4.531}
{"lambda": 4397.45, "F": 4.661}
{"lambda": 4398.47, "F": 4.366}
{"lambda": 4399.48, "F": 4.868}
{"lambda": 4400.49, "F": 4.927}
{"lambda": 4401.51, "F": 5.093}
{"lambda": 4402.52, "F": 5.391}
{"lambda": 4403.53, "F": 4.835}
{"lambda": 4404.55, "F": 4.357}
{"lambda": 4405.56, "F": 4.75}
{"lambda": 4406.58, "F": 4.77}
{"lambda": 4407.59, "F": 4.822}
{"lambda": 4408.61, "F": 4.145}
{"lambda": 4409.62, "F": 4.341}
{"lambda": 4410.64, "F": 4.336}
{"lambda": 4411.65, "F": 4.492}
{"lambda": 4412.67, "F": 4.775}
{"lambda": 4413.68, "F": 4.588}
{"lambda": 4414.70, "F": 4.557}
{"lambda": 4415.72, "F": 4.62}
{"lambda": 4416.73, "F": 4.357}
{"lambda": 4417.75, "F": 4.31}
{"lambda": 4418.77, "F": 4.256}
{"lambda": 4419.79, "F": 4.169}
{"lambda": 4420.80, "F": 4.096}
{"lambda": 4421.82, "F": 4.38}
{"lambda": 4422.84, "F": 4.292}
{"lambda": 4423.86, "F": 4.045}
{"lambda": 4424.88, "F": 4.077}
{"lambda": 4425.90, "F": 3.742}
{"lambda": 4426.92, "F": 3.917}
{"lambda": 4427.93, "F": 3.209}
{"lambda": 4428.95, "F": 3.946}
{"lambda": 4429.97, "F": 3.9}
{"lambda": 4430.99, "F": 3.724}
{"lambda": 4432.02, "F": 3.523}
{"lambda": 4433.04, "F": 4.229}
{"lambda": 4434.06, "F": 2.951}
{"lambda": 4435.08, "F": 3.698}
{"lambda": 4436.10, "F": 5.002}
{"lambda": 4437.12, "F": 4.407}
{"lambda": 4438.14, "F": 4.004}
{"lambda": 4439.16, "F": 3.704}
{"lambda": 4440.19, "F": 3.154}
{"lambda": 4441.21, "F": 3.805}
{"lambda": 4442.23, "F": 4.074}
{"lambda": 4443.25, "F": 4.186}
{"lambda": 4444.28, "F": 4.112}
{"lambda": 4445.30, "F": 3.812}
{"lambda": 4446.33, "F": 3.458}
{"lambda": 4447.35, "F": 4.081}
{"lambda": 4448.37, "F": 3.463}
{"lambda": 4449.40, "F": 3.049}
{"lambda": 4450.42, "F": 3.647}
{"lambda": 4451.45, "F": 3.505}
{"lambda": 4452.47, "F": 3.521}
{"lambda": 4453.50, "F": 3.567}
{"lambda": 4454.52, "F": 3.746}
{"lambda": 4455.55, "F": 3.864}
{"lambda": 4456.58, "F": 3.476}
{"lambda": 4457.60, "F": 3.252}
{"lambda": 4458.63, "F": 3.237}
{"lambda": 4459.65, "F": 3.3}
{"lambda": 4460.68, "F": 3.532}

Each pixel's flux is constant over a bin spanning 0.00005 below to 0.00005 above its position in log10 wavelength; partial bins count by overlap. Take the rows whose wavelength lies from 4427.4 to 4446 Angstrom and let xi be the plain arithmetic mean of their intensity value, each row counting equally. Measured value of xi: 3.86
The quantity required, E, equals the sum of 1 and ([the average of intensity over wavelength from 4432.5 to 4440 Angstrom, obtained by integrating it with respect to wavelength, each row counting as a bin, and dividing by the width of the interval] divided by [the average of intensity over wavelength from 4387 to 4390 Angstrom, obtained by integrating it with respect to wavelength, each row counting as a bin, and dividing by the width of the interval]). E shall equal 1.83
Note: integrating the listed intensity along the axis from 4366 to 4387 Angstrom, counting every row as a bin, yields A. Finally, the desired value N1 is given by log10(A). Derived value 2.01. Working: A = 101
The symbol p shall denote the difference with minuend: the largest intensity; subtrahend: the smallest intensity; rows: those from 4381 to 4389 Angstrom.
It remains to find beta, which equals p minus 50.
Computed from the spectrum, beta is -49.2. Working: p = 0.8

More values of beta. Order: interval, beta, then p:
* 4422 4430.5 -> -48.9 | 1.1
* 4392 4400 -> -49.4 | 0.6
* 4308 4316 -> -48.2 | 1.8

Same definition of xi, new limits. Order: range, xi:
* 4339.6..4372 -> 4.25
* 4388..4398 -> 4.57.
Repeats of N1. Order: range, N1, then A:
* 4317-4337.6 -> 1.91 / 82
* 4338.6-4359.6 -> 1.95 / 89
